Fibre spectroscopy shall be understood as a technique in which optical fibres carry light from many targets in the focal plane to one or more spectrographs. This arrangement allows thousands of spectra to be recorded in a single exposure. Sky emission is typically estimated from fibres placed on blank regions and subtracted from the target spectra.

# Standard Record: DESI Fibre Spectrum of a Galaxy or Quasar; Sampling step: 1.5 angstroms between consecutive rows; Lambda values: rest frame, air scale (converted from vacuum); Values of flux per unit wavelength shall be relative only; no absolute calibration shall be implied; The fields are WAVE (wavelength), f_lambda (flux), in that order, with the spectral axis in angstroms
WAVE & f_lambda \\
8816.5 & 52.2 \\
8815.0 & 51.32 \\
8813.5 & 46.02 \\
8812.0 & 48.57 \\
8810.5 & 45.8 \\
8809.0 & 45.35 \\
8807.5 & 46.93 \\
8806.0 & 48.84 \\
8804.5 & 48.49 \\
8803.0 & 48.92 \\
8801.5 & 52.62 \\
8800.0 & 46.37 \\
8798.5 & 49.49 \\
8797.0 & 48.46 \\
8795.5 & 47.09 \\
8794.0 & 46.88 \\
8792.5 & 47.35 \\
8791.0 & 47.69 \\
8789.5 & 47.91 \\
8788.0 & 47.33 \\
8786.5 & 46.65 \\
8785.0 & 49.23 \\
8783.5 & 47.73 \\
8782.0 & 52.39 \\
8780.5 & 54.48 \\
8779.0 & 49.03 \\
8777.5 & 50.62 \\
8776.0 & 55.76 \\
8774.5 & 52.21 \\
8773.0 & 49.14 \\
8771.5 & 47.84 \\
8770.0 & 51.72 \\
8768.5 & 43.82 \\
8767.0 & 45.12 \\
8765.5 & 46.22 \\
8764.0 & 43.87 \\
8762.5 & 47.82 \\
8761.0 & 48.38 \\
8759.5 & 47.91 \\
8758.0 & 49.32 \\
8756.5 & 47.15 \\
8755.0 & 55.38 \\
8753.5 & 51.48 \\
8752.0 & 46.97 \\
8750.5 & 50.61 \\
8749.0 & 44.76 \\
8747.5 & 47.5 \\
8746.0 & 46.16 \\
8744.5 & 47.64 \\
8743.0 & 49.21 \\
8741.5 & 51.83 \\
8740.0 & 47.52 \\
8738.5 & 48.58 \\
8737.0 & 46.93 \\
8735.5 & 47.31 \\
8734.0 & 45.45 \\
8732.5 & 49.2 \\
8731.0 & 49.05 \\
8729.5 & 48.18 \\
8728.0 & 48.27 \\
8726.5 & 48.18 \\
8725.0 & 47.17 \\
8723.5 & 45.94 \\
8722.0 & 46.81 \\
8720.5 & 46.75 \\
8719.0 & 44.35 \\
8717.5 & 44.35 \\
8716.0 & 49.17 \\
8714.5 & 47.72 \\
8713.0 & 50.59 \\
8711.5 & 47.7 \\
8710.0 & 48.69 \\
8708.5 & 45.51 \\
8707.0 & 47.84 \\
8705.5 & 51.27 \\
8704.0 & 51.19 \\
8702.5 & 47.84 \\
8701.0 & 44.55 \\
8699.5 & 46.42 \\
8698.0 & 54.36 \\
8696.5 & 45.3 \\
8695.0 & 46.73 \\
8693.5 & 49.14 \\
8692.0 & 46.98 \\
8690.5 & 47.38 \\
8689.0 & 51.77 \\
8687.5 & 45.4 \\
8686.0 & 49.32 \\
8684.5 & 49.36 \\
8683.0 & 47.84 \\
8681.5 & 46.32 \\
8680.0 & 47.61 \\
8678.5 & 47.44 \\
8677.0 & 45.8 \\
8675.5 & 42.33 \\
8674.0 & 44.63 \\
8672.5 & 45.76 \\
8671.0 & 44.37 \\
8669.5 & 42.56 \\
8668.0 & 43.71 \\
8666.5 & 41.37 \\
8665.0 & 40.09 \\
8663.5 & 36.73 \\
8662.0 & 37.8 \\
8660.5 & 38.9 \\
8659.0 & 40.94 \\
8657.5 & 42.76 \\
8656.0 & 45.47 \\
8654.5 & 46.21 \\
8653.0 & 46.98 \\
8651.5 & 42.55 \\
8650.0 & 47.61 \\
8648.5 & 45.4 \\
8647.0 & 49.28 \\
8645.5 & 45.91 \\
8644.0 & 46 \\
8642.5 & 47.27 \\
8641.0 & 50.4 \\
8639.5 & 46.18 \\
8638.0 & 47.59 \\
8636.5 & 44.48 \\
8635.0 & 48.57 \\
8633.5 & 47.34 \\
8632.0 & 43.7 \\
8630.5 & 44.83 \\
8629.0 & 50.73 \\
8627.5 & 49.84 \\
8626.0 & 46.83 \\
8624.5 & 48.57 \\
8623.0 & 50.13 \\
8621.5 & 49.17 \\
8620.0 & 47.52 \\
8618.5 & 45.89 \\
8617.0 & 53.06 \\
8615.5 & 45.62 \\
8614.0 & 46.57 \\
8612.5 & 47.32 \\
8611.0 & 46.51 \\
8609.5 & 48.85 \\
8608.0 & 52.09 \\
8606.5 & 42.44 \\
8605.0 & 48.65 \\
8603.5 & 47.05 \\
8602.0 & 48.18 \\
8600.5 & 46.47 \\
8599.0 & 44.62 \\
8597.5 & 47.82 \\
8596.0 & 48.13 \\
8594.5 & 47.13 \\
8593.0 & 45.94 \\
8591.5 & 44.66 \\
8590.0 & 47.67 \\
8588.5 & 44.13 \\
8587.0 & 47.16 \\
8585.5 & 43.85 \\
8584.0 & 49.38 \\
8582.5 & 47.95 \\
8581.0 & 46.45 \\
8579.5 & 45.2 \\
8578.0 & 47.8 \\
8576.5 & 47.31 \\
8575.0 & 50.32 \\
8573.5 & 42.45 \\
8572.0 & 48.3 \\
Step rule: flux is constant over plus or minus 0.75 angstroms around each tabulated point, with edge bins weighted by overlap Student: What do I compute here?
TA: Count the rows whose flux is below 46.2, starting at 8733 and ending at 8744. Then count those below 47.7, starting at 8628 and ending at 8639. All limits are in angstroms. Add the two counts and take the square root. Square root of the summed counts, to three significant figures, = 2.45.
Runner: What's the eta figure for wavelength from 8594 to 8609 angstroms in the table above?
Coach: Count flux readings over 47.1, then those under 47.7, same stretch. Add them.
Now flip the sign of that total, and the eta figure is -11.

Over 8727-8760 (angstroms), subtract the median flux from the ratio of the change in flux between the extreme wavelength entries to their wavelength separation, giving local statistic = -48.1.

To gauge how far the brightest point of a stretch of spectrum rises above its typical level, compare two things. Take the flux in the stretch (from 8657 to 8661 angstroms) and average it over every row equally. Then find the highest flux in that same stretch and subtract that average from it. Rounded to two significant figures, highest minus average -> 1.9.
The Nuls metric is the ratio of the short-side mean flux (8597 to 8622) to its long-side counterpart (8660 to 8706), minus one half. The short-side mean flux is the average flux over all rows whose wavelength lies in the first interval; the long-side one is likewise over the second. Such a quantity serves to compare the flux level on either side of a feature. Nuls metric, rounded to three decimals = 0.537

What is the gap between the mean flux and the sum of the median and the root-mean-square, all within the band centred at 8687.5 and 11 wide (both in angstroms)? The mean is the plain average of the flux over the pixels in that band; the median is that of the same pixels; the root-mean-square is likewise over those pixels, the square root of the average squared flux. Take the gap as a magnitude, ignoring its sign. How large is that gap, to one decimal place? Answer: 47.9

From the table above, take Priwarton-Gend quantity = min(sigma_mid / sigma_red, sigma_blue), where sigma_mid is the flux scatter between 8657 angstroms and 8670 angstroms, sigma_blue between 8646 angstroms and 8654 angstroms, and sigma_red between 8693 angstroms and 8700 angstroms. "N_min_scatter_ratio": 0.7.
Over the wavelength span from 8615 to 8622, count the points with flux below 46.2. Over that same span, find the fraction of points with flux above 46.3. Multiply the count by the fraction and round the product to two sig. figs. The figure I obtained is 1.2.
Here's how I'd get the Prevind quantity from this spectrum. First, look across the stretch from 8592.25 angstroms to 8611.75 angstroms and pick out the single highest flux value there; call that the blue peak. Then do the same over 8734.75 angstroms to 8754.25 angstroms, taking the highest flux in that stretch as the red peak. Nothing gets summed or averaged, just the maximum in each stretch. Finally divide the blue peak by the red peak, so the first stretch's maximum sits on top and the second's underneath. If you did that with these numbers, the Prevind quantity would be 1.01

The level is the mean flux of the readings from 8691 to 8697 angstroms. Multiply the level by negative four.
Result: -188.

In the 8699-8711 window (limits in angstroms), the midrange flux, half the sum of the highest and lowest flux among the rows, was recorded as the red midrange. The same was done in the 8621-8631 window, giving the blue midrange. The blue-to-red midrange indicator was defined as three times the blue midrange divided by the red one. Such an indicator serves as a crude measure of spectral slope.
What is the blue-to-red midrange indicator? 2.99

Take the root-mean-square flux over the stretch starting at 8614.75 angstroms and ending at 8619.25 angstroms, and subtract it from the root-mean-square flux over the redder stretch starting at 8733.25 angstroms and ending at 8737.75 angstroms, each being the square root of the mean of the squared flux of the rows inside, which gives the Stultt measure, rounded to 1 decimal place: -1.7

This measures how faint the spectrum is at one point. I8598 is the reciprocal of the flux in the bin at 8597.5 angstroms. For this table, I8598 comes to 0.0209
